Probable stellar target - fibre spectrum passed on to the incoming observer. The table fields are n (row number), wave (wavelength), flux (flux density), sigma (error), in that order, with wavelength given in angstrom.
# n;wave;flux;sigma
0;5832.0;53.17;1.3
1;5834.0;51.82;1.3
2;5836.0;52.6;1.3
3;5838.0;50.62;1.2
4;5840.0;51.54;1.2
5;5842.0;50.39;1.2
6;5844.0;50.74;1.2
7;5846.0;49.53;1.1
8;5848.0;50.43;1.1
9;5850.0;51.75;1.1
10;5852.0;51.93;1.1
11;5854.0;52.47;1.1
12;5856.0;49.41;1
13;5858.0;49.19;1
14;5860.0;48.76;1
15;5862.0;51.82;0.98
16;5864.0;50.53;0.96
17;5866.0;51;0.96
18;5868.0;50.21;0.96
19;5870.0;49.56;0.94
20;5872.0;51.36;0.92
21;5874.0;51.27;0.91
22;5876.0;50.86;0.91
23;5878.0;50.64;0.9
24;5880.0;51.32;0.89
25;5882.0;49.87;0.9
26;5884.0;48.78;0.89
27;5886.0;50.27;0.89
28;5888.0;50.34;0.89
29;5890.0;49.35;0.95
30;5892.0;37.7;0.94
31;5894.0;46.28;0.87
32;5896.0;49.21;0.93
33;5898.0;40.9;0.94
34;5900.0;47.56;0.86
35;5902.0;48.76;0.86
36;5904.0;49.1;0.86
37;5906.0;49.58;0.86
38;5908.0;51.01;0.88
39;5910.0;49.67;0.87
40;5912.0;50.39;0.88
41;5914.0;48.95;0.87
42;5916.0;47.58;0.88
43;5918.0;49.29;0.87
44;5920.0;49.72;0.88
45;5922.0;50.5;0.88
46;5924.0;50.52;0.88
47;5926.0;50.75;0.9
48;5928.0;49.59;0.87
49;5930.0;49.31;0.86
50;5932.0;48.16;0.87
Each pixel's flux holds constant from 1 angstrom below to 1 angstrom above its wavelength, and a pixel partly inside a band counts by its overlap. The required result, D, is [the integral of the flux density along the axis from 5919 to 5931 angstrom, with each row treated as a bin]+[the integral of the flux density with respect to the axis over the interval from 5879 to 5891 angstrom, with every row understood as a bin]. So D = 1201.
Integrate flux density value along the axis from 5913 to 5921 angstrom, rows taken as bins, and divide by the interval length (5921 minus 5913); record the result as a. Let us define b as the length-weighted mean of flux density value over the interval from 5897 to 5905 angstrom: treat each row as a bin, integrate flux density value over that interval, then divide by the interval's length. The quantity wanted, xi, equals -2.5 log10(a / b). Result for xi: -0.05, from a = 48.9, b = 46.6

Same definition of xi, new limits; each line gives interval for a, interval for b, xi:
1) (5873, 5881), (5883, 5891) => -0.03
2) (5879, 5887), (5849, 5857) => 0.03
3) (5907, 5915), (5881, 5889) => 0.00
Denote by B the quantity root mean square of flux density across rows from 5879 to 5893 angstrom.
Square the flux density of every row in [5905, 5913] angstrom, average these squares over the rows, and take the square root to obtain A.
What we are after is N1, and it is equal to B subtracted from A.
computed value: 2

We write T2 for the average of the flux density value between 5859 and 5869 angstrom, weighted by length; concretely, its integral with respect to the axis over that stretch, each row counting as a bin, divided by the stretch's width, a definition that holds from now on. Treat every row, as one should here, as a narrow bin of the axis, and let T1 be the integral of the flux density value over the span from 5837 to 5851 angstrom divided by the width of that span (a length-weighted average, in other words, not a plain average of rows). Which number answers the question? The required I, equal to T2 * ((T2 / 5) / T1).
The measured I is 10.0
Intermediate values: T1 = 50.7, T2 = 50.5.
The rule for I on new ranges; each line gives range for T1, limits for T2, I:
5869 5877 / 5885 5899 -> 8.4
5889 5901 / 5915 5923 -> 10.8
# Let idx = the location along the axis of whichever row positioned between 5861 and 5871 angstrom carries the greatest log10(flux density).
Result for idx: 5862.0 angstrom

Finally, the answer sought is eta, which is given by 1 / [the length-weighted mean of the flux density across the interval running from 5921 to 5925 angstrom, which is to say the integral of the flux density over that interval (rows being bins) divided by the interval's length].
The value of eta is 0.0198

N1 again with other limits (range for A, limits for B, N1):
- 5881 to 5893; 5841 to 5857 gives -3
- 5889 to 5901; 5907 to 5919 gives -4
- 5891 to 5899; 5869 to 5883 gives -7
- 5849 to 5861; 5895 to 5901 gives 5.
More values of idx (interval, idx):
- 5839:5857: 5854.0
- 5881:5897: 5888.0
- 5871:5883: 5872.0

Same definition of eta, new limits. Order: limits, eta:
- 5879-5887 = 0.0200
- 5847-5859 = 0.0197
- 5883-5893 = 0.0211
